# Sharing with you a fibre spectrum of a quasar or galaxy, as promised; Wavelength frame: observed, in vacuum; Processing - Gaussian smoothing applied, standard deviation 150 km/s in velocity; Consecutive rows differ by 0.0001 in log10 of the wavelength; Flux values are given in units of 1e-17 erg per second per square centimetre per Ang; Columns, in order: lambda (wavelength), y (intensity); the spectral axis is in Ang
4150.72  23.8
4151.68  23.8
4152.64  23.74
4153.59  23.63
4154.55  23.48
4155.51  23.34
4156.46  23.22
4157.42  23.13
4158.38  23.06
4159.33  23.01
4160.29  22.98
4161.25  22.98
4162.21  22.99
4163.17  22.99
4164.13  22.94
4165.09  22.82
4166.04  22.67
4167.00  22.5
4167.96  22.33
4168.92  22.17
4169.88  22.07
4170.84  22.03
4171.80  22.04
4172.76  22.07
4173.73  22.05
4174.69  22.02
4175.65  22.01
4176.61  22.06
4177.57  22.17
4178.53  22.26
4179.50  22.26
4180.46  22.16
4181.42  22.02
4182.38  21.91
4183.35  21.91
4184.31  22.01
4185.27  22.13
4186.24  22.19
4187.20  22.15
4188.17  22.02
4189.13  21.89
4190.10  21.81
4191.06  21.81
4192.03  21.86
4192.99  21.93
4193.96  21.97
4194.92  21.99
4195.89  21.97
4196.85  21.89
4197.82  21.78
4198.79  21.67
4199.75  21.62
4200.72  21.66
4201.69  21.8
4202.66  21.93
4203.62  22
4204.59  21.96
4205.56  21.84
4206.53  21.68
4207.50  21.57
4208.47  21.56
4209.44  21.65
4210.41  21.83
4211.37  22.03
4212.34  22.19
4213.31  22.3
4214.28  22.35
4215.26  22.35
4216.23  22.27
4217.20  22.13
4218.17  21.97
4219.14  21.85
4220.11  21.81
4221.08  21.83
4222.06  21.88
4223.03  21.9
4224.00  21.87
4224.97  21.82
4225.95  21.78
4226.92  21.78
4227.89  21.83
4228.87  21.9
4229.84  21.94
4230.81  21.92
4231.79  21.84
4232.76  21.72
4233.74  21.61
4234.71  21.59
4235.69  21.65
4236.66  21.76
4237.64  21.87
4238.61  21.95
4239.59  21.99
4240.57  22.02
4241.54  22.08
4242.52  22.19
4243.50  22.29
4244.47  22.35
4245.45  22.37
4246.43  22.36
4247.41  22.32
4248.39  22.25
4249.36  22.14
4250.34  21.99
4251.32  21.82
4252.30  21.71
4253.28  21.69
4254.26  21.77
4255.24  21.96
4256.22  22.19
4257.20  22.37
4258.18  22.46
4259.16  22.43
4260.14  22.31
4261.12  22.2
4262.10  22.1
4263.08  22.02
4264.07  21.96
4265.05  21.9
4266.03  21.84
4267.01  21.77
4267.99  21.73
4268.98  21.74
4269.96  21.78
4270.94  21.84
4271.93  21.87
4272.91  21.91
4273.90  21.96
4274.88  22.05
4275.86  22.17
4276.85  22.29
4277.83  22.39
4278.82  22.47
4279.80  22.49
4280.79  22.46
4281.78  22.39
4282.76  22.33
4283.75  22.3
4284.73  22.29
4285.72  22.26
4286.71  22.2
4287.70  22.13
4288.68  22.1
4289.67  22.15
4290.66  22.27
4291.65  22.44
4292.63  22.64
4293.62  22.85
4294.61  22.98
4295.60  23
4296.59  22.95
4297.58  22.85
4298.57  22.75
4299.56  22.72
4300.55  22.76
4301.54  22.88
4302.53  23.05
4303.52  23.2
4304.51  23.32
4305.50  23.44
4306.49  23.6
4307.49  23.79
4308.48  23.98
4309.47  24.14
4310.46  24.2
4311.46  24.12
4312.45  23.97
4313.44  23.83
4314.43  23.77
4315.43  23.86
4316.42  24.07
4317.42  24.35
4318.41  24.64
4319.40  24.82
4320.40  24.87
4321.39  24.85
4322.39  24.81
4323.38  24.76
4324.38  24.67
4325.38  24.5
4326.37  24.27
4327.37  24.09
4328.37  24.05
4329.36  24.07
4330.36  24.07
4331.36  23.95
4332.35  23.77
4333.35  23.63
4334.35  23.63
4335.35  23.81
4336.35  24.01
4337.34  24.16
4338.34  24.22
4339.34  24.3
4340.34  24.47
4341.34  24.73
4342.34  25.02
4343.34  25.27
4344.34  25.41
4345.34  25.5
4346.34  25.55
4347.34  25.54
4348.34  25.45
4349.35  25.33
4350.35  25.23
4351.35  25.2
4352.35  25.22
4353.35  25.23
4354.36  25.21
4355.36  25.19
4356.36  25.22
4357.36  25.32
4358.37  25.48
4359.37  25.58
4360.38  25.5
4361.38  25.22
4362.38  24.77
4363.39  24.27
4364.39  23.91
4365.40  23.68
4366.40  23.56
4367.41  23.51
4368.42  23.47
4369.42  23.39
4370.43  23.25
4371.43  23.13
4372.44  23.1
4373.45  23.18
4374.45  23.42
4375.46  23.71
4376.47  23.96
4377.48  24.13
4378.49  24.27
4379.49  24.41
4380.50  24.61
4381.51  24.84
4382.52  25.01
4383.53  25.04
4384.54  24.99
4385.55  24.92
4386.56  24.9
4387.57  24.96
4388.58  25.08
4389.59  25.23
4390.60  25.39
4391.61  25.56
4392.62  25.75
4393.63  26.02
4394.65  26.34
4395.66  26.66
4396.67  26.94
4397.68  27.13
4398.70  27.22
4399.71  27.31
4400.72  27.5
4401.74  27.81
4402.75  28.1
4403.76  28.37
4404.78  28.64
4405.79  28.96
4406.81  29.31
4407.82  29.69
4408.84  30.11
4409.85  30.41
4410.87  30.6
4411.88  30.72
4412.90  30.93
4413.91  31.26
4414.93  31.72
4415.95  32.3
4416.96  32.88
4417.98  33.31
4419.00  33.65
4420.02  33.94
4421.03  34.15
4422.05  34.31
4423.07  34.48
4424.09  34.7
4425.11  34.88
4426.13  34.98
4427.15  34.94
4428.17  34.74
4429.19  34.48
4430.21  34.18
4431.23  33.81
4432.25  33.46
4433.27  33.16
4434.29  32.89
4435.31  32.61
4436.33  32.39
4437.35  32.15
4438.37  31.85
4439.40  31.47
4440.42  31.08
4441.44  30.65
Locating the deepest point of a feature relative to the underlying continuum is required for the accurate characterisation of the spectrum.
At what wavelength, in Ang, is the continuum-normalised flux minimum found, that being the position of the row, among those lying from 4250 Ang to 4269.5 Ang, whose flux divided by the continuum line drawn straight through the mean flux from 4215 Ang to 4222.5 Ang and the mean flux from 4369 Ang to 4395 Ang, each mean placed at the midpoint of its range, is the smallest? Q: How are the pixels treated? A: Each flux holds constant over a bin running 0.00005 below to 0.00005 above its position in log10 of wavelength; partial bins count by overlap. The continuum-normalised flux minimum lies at 4268.98 Ang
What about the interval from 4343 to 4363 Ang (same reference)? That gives 4362.38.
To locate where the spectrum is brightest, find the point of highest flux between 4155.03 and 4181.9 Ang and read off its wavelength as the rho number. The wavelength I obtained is 4155.51 Ang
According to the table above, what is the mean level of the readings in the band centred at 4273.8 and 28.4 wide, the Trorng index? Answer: 22.1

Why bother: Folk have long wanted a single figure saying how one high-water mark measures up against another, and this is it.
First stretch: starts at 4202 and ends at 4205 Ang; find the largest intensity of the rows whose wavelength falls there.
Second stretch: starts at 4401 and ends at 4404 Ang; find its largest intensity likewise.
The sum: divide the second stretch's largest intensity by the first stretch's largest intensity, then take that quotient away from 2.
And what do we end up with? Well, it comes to 0.71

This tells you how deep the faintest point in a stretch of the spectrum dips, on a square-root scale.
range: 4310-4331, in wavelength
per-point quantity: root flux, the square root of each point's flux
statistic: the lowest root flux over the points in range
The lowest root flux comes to 4.88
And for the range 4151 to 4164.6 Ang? 4.79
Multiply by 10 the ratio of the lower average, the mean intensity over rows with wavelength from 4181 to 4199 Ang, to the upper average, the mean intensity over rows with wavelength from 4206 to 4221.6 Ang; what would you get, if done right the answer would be 10.0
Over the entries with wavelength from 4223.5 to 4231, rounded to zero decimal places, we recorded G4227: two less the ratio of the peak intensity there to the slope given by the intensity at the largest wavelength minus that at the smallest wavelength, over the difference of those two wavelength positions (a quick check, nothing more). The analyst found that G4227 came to -2986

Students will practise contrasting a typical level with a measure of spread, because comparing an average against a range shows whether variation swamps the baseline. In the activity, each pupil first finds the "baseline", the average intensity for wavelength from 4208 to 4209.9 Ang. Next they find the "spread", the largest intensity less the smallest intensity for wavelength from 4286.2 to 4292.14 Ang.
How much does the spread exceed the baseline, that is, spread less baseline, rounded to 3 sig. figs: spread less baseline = -21.3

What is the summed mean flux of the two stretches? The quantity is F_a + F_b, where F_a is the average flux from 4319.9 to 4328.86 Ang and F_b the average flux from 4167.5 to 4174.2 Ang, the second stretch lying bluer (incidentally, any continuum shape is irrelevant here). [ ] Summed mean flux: 47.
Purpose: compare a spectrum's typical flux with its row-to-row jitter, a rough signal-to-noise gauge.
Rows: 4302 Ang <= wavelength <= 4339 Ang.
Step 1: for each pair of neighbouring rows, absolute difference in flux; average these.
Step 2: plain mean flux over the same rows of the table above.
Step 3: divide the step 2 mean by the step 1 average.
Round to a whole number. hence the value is 190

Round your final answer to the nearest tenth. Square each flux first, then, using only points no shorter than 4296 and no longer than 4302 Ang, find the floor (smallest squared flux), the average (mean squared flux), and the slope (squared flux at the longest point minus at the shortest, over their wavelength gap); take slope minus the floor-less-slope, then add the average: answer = 3.2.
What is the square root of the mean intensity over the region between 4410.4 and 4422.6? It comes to 5.70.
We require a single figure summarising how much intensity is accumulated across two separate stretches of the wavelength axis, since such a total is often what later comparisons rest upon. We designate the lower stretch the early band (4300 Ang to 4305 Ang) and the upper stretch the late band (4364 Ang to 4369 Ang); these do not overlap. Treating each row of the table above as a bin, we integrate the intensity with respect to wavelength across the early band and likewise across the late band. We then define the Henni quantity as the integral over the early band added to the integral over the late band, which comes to 233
